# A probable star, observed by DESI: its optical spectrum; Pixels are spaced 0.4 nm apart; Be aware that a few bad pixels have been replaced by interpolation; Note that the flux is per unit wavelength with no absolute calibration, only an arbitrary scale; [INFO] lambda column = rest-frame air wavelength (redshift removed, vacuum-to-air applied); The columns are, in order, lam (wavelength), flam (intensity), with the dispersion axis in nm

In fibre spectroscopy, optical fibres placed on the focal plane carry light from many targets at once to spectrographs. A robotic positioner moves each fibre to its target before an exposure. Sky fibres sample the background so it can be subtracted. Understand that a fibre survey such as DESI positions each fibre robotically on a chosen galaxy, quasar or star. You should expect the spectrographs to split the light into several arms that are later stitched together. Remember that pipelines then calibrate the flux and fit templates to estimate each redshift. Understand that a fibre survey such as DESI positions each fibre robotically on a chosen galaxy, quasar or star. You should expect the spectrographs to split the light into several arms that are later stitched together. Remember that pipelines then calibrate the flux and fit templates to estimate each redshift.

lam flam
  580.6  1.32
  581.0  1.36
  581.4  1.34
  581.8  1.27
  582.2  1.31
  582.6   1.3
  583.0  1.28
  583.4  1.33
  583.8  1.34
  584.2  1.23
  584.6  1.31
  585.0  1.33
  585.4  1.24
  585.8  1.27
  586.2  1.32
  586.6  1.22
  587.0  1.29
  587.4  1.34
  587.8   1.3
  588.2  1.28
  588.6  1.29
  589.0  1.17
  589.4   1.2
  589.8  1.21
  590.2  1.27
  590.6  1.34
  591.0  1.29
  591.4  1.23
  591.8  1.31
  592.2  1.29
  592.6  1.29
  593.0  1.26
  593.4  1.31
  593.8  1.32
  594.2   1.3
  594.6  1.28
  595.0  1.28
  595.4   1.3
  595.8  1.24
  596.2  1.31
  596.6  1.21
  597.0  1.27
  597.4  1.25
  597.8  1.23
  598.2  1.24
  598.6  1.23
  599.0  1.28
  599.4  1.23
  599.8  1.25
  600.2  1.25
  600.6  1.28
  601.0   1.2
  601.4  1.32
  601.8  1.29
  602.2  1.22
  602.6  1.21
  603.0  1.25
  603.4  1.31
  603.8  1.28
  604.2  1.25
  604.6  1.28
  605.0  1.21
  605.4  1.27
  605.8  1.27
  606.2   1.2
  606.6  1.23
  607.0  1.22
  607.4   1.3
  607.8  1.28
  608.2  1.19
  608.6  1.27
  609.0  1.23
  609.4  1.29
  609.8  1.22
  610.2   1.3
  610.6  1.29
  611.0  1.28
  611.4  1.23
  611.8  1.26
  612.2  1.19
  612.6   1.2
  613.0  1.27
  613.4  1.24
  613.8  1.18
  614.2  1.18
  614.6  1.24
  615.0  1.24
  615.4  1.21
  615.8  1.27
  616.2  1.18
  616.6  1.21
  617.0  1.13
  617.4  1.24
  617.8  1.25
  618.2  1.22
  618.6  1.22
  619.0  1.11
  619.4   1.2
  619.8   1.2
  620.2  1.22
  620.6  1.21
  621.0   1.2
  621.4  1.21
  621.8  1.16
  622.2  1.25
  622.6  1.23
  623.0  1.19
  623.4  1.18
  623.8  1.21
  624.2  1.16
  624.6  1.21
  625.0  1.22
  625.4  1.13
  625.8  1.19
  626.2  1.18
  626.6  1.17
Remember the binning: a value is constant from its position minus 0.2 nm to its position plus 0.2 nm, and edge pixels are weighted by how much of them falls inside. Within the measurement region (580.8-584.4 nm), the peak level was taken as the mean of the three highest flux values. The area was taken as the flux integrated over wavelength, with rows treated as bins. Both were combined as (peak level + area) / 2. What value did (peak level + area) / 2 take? 3.03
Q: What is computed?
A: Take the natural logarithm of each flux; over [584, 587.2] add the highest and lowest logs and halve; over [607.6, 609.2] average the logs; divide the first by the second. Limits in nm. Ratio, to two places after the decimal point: 1.12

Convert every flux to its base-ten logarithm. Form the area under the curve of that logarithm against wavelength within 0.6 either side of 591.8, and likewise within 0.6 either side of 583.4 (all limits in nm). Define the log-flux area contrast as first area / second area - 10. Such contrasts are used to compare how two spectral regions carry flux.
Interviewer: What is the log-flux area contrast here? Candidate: -9.11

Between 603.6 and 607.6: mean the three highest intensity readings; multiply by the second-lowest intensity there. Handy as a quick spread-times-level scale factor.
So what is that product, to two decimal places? 1.56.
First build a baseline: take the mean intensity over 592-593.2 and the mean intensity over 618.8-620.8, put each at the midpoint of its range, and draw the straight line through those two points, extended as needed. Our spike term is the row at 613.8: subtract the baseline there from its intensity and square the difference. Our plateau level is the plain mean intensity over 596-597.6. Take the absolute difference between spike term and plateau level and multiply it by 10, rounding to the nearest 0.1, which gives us 12.6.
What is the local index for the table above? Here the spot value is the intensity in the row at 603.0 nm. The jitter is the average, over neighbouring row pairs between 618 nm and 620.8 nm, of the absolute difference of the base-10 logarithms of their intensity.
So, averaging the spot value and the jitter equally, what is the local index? 0.632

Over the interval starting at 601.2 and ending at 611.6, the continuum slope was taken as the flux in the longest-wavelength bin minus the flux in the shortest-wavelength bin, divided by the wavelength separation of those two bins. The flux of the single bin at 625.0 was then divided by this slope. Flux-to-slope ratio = -136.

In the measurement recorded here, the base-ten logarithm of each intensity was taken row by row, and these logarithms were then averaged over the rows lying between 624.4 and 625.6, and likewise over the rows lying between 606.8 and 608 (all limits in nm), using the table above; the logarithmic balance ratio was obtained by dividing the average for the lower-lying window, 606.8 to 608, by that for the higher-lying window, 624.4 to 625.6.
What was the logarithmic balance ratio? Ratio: 1.38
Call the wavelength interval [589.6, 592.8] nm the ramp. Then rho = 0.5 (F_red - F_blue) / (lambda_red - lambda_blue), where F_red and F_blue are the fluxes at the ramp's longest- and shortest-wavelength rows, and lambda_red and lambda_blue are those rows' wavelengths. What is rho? 0.014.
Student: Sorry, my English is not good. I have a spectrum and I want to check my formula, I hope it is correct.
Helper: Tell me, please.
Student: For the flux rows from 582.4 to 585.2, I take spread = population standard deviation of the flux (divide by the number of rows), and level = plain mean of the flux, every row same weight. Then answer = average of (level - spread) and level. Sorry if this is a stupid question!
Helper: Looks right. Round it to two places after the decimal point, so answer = 1.29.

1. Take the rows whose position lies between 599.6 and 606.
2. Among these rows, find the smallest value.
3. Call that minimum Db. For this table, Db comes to 1.2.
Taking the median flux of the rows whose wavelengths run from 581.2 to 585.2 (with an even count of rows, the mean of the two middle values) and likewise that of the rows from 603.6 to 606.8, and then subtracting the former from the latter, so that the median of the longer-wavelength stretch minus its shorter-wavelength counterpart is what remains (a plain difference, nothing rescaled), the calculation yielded -0.050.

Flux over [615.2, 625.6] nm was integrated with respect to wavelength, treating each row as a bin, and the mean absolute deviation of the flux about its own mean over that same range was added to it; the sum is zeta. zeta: 13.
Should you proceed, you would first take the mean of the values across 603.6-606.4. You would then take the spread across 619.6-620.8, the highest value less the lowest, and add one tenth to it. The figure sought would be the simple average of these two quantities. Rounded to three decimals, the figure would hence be 0.686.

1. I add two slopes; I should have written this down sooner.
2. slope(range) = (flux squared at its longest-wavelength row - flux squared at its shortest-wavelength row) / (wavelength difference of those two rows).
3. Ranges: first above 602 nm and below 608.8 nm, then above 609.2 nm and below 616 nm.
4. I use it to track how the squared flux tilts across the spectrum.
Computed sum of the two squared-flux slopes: 0.011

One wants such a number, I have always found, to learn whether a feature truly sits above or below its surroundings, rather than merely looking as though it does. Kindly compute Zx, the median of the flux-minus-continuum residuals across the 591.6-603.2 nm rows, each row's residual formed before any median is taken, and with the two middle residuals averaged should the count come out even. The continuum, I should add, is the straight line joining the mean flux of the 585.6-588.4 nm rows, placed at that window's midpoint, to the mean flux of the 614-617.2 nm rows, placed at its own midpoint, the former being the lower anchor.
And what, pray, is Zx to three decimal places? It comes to 0.010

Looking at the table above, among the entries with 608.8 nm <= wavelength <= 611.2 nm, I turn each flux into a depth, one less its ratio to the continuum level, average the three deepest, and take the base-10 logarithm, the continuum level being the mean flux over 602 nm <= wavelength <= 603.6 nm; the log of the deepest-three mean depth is -2.48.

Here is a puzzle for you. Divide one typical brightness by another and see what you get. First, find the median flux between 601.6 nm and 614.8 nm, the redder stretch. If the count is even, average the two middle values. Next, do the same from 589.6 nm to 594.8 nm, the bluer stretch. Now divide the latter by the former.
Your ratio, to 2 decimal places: 1.03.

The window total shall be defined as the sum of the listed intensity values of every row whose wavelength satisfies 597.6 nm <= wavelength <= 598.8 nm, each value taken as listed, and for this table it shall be 3.70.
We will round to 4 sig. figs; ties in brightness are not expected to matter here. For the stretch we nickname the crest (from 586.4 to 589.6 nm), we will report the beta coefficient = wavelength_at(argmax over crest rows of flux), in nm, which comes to 587.4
